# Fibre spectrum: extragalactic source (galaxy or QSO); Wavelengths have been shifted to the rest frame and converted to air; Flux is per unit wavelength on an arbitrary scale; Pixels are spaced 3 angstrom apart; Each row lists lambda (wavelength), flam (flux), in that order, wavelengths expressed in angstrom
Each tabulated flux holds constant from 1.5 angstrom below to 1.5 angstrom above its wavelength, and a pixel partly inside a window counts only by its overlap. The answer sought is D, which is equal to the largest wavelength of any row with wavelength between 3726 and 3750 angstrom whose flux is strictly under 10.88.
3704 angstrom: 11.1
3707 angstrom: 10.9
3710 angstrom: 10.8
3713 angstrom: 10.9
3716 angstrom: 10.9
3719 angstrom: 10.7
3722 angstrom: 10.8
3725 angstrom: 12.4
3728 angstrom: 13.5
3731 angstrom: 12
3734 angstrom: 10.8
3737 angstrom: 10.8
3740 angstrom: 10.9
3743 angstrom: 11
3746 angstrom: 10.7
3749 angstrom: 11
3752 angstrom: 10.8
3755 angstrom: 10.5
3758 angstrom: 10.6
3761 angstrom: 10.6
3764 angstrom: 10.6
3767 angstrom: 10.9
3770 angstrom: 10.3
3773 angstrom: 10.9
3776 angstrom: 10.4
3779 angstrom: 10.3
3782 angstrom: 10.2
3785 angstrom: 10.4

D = 3746 angstrom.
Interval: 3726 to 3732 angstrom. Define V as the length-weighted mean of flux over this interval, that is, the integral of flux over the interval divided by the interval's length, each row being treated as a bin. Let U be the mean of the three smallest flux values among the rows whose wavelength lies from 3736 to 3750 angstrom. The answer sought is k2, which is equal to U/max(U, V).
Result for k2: 0.84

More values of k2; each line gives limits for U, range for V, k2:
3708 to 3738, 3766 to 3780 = 1.00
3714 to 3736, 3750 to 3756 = 1.00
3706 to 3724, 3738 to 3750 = 0.99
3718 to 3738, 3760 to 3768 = 1.00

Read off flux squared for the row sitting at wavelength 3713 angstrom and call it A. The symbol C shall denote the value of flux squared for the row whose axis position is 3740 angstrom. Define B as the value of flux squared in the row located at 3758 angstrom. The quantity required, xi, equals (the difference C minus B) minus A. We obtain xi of -112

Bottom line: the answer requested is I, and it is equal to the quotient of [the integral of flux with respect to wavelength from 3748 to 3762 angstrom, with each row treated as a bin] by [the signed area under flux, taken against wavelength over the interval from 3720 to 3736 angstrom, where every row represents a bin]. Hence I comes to 0.79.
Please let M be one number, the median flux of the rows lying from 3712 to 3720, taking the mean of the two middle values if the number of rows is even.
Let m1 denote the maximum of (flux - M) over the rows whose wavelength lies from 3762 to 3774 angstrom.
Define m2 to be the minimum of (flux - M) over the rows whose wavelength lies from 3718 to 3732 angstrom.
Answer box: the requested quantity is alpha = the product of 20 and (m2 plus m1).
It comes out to -4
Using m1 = 0.0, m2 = -0.20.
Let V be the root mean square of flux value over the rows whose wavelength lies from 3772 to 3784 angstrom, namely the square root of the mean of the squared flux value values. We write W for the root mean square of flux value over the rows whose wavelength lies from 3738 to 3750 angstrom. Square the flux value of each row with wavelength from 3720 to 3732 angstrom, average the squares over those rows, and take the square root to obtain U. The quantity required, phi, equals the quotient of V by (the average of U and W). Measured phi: 0.90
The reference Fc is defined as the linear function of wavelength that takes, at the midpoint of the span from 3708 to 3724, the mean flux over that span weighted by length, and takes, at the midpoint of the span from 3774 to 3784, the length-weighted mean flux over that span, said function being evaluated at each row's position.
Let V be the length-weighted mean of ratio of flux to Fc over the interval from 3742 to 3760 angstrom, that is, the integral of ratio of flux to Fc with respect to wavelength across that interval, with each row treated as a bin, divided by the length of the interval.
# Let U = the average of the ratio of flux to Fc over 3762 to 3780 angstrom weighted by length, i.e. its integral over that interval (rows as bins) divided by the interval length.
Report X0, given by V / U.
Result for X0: 1.001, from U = 1.02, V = 1.017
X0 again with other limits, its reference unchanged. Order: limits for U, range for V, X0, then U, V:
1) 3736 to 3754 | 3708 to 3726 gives 0.995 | 1.02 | 1.017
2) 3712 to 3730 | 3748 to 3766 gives 0.950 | 1.07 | 1.015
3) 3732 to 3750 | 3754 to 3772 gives 0.990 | 1.02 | 1.012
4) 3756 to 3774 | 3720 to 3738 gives 1.070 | 1.02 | 1.088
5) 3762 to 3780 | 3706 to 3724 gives 0.983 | 1.02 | 1.000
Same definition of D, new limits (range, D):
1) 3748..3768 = 3764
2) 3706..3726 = 3722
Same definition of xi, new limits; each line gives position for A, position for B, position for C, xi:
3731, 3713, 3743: -142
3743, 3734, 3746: -123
